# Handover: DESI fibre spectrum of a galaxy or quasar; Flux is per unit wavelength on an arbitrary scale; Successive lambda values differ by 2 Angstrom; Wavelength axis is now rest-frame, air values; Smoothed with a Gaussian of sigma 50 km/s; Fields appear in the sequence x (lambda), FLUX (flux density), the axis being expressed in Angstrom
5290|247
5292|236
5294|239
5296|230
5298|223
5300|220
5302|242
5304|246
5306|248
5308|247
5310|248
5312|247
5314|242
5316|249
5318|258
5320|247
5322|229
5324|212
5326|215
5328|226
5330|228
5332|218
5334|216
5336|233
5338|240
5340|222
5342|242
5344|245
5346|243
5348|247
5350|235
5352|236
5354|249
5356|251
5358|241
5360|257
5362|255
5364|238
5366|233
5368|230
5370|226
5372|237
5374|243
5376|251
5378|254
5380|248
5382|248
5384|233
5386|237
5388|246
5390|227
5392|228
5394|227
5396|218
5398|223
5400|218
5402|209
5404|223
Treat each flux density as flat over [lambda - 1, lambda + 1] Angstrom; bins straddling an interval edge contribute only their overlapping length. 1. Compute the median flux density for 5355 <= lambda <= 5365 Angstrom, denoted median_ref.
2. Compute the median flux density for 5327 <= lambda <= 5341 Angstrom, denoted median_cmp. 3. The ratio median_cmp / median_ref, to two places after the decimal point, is 0.90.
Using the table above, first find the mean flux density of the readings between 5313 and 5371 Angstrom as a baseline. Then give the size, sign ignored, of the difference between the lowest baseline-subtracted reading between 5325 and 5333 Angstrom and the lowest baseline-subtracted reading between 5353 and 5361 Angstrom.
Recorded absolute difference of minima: 26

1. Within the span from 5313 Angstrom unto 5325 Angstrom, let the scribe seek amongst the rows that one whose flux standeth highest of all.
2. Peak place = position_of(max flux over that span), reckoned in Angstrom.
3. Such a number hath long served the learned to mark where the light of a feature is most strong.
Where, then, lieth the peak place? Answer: 5318 Angstrom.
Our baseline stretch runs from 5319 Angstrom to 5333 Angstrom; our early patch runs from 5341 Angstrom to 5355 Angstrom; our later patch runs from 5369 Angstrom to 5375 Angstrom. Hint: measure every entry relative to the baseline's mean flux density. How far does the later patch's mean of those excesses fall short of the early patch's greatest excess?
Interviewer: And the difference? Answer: 14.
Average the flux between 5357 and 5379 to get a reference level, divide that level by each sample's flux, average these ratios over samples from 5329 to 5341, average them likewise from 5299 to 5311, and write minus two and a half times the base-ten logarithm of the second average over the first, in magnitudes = 0.07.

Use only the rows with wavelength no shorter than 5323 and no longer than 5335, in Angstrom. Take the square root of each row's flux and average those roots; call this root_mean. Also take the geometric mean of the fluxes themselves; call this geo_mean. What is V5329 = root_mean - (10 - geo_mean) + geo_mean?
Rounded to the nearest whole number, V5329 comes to 443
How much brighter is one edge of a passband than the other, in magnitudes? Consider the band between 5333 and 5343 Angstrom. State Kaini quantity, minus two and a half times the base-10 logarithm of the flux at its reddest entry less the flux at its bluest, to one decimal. -3.5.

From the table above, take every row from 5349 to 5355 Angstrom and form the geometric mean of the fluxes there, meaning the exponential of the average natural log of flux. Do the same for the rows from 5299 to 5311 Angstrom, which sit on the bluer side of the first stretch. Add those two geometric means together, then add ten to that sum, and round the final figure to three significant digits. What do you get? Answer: 492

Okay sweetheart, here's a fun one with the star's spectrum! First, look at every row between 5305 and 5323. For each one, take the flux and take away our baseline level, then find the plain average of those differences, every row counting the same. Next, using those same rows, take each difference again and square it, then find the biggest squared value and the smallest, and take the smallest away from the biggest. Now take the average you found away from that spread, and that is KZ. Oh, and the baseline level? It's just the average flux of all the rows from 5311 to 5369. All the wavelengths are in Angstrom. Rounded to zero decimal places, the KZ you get 395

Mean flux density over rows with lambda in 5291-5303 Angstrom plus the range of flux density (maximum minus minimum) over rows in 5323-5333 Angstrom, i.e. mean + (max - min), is 248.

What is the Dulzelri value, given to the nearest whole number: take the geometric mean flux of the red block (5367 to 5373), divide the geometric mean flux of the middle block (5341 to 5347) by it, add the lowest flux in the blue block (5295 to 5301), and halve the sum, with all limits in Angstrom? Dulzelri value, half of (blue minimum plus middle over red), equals 111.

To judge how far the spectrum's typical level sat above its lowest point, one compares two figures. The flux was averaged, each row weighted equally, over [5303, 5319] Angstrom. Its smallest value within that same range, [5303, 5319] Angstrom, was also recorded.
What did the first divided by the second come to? 1.025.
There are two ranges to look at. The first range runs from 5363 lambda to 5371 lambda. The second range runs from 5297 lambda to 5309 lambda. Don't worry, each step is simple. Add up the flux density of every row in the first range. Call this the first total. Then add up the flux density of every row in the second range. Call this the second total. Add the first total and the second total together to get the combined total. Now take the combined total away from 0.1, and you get -2353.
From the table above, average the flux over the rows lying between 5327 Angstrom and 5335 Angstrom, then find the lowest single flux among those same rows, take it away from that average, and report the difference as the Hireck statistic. 6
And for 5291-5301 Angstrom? 10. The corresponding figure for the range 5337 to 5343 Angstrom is 13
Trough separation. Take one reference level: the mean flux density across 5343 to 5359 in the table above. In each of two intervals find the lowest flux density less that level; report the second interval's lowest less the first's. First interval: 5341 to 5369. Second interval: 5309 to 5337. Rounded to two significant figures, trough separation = -18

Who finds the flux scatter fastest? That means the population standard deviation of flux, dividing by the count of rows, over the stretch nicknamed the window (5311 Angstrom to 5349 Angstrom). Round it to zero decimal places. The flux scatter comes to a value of 13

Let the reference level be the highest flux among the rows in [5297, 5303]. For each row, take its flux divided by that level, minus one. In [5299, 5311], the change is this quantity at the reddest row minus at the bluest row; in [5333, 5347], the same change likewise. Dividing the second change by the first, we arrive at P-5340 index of 1.0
